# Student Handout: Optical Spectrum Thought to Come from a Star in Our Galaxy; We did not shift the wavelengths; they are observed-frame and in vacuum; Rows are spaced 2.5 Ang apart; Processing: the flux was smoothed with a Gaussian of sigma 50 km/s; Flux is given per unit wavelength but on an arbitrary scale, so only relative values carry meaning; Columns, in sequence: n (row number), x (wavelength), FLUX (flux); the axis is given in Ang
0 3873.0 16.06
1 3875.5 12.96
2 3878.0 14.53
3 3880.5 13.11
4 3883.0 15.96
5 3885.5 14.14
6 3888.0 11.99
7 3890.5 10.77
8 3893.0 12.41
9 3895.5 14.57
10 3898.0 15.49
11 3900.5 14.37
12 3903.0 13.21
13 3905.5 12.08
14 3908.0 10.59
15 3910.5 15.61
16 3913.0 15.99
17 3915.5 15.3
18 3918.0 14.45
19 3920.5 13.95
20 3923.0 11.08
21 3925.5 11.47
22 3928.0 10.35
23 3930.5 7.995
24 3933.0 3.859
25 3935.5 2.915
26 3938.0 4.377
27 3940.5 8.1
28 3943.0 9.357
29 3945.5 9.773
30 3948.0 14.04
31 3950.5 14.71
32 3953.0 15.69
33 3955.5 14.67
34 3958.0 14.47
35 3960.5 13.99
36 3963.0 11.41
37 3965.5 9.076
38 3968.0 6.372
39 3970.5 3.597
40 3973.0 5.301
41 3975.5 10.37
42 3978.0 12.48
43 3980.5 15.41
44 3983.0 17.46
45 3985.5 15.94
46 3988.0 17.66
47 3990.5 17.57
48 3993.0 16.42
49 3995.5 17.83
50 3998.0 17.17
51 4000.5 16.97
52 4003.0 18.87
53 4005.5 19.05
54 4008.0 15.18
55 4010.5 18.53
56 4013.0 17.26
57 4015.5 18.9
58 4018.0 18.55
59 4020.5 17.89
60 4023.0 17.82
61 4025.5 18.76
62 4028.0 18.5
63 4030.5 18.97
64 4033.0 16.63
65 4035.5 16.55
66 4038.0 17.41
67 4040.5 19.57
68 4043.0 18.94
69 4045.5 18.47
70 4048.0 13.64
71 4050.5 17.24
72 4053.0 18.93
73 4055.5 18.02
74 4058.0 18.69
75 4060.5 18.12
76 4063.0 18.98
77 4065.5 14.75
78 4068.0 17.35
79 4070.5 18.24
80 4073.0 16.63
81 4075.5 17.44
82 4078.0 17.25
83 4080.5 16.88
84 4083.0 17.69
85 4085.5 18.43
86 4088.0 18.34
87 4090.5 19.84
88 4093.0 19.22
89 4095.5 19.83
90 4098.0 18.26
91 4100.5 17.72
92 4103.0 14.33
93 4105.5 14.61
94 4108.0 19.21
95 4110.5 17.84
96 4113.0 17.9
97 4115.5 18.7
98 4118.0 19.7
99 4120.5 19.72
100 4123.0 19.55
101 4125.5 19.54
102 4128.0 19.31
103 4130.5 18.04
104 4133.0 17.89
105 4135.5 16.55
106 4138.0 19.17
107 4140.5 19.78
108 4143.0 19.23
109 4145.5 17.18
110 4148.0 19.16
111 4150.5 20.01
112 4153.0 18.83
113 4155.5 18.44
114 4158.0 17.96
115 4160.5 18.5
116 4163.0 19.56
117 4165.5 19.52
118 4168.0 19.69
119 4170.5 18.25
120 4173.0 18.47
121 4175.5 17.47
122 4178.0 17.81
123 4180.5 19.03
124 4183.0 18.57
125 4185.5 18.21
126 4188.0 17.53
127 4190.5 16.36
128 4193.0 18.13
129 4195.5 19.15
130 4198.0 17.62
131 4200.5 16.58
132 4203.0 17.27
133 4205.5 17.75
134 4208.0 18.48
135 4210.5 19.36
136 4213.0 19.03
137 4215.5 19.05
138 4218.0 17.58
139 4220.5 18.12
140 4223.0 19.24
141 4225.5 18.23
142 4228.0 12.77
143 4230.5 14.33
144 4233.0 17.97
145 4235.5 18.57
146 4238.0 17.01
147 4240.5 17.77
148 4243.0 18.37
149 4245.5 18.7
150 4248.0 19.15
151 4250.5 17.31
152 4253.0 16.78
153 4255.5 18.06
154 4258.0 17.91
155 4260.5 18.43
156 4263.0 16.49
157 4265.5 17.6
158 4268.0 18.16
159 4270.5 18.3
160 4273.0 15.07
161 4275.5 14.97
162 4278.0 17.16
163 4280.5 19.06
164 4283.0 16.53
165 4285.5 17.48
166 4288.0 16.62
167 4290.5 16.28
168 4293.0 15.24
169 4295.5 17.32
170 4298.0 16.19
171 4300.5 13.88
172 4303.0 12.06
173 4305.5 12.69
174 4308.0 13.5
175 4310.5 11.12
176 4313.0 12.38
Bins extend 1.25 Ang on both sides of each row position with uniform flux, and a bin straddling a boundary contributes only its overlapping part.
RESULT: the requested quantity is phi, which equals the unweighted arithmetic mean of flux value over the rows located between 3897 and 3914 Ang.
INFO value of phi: 13.9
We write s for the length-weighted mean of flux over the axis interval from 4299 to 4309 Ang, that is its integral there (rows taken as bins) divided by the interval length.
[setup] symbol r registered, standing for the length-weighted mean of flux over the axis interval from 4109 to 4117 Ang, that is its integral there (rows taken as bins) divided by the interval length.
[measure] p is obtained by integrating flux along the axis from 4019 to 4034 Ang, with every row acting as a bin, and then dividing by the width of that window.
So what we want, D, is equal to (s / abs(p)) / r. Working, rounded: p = 18.1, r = 18.2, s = 13.1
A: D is 0.040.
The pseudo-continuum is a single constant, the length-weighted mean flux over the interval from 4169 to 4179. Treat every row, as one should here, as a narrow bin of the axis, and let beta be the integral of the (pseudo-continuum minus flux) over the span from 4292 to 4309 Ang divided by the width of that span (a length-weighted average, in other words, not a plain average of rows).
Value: 3.6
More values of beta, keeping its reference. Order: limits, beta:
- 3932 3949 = 10.6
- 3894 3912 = 4.3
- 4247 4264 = 0.3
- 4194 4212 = 0.0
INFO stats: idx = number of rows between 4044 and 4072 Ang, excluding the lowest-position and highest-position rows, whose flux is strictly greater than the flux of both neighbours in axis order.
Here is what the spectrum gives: 3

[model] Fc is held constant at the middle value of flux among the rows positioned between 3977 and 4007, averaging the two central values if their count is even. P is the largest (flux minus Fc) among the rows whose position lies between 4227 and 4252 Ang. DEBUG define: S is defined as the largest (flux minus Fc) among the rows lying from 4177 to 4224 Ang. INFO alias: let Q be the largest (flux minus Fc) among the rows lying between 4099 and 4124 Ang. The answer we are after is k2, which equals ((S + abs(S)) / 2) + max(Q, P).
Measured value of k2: 4.45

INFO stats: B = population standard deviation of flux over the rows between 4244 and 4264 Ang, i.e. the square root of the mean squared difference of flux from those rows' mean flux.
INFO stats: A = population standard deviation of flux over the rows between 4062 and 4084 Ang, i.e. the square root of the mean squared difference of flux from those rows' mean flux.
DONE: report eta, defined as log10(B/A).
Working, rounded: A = 1.10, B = 0.9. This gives -0.10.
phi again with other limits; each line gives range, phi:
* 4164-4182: 18.6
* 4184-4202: 17.7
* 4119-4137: 18.7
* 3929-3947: 6.6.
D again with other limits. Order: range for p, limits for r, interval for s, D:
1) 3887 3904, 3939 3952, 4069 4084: 0.117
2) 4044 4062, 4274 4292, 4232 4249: 0.061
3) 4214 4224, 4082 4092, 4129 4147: 0.053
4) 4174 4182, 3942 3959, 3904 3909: 0.048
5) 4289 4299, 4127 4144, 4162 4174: 0.063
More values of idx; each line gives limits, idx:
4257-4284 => 3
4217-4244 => 2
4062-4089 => 3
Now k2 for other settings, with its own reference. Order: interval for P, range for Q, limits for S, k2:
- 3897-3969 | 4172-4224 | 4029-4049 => 4.30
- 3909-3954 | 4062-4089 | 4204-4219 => 3.71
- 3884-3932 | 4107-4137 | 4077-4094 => 4.93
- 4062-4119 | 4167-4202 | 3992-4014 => 4.26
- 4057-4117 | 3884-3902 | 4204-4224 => 4.57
